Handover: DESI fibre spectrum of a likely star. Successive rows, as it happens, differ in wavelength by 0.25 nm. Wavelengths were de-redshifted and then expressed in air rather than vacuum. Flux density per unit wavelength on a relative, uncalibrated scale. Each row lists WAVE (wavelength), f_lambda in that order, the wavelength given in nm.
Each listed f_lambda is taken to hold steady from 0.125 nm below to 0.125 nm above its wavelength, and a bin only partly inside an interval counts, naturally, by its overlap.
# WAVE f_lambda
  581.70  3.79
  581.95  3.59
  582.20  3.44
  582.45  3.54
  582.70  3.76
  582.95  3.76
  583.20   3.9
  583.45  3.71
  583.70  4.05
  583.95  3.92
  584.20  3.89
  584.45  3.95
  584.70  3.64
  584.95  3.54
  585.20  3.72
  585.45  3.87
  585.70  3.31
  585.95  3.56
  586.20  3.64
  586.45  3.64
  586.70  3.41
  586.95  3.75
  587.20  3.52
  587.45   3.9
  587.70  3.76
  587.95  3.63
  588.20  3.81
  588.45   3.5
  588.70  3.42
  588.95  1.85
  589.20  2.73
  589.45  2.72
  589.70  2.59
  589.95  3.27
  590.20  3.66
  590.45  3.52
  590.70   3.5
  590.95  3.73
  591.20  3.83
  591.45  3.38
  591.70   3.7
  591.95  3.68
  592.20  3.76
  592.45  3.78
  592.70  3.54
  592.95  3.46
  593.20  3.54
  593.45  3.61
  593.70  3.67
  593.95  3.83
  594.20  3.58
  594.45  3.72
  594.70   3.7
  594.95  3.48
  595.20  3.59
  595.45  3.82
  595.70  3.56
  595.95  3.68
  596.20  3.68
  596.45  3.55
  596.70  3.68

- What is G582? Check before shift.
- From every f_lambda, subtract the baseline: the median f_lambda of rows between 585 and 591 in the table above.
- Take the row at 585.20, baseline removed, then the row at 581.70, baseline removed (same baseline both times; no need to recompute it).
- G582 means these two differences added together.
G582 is 0.43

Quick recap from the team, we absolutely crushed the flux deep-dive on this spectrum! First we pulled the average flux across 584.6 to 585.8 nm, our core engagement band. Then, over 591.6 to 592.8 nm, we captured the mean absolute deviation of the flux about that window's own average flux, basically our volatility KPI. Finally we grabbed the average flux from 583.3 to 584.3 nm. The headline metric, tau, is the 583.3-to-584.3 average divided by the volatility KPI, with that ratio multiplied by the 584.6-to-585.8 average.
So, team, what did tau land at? 215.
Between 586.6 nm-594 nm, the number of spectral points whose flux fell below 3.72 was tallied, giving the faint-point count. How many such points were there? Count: 21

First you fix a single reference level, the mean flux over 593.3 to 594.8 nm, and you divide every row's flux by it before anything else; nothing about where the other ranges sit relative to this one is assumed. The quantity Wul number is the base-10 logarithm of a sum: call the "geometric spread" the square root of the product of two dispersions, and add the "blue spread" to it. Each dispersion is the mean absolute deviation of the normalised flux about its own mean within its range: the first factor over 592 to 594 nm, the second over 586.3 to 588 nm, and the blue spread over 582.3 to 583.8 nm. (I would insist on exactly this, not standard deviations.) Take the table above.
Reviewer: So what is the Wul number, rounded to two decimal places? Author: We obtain -1.18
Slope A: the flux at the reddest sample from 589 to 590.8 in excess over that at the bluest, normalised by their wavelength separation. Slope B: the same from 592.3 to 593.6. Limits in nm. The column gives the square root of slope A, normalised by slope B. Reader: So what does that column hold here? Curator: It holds -4.2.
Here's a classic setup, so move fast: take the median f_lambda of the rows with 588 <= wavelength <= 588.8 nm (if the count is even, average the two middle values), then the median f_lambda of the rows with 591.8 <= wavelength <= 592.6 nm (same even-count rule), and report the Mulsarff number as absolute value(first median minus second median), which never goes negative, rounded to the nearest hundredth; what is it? 0.26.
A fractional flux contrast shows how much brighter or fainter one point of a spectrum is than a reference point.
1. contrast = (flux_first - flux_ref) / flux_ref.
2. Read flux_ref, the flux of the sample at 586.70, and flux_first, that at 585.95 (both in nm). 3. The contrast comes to 0.044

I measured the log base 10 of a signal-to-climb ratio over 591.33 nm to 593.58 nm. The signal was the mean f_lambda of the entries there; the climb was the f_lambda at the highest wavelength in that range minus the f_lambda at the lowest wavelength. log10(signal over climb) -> 1.2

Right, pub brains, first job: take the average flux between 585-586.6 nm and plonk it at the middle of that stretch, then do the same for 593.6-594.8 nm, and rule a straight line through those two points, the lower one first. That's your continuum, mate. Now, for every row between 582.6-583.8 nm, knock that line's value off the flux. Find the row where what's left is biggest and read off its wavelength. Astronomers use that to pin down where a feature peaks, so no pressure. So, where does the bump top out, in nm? 583.70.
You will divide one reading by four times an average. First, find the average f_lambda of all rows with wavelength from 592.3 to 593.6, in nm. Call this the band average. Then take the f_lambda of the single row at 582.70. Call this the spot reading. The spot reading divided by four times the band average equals 0.262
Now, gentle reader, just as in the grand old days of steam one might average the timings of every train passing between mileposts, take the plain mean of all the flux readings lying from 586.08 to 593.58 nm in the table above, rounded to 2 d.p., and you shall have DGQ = 3.46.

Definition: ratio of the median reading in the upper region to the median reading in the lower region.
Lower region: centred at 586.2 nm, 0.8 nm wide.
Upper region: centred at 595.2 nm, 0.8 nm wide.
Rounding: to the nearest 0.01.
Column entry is 0.99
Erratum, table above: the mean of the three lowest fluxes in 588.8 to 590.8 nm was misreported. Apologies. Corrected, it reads 2.4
